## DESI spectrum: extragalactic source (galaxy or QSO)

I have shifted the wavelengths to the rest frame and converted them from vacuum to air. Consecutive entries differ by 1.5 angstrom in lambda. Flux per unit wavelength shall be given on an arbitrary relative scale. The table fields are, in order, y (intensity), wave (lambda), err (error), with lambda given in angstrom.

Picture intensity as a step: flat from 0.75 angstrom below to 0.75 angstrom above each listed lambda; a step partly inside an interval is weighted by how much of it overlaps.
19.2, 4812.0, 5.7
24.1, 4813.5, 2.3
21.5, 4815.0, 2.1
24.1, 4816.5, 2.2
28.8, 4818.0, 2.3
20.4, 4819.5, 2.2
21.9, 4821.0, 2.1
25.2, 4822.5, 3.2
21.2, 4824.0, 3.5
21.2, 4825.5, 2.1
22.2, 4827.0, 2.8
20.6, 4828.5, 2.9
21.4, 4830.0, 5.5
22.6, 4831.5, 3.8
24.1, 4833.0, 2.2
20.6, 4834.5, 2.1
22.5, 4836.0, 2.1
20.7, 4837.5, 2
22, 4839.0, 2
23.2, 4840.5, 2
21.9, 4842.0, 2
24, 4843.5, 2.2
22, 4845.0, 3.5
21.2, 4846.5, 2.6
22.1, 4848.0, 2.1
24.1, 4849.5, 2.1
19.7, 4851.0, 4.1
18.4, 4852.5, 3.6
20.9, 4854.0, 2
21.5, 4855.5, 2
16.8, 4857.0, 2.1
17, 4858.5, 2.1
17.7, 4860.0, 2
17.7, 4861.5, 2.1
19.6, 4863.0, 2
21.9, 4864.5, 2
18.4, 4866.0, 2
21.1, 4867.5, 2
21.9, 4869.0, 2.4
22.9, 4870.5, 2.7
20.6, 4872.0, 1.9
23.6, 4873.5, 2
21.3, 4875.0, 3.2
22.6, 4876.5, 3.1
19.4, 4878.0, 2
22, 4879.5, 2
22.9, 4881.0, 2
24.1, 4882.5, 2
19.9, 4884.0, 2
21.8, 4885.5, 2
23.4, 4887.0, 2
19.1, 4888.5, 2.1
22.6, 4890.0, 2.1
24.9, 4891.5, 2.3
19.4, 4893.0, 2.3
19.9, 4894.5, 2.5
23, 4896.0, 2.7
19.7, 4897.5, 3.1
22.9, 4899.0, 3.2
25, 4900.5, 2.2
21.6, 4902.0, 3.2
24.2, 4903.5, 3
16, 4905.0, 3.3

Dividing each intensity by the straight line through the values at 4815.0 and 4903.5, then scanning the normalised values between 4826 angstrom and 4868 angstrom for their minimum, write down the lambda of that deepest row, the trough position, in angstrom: 4857.0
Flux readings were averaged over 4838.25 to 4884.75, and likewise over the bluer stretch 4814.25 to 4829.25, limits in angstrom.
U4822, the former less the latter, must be -1.7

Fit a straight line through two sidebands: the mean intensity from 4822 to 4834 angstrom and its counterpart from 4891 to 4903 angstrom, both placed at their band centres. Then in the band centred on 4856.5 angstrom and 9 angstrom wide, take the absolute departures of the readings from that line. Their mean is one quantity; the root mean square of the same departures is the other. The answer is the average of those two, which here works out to 3.7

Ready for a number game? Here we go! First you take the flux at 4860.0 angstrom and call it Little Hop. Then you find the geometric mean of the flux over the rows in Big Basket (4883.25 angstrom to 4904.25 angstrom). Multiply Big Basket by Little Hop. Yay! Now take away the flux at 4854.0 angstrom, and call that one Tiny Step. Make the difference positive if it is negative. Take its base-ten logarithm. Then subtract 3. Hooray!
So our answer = -0.436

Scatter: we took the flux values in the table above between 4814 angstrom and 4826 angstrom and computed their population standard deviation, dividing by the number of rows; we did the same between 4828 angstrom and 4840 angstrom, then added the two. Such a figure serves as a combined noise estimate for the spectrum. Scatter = 3.8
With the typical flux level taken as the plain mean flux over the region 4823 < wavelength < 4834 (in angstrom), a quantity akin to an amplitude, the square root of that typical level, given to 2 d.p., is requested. 4.68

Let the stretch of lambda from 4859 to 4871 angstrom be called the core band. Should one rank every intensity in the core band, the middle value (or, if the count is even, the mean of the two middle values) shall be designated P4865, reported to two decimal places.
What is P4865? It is 20.35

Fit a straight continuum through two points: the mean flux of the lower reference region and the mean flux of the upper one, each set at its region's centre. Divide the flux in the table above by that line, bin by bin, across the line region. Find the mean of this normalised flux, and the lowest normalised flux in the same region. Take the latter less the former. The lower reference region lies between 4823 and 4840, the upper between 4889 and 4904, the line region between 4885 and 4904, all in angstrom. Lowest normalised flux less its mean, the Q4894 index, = -0.133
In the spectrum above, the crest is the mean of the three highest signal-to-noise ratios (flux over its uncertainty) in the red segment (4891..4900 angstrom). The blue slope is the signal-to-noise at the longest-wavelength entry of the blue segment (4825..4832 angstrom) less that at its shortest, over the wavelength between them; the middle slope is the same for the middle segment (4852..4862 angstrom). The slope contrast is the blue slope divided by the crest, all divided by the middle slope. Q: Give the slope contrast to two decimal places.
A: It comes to -0.20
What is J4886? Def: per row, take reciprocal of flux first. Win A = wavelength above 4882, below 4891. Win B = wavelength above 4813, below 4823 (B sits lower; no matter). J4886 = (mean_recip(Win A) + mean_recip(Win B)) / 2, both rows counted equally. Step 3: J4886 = 0.0444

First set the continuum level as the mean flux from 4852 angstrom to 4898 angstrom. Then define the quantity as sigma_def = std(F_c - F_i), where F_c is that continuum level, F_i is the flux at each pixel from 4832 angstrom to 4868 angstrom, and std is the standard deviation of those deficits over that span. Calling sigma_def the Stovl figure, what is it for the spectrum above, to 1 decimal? 2.2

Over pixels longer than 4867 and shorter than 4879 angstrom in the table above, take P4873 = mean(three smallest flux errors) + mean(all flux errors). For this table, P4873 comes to 4.38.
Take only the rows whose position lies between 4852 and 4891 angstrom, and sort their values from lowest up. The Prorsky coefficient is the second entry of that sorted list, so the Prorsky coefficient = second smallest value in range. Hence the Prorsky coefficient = 17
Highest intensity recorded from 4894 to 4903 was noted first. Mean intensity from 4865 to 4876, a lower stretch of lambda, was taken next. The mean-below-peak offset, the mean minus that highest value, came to -3.6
